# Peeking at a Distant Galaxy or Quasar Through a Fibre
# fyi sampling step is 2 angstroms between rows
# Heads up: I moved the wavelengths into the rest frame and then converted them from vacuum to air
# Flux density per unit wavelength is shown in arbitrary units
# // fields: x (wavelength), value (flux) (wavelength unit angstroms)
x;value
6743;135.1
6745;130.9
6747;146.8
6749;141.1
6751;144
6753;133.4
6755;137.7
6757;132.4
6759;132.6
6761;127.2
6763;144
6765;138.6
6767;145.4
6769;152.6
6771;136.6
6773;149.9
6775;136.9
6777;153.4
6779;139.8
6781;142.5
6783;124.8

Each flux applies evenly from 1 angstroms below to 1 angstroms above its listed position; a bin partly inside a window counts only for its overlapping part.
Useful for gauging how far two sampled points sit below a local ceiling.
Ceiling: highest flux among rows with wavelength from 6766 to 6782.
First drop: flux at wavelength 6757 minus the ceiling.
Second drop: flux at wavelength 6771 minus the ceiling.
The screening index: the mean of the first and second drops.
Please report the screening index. -18.9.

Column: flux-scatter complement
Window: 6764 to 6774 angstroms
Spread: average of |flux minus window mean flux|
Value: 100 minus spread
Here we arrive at 94.4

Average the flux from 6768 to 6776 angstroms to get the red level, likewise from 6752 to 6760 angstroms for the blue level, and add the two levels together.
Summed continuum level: 278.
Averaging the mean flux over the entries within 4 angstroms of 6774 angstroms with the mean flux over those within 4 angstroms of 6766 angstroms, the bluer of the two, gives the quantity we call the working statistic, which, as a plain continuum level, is 144.7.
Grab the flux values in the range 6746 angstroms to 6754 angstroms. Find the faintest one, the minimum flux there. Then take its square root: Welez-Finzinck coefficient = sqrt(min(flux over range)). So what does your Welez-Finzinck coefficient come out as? 11.55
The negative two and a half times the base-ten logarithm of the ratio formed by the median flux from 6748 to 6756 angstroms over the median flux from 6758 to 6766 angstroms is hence -0.03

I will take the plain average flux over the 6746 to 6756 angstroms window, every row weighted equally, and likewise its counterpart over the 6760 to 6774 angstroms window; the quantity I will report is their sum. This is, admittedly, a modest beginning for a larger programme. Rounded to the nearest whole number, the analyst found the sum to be 283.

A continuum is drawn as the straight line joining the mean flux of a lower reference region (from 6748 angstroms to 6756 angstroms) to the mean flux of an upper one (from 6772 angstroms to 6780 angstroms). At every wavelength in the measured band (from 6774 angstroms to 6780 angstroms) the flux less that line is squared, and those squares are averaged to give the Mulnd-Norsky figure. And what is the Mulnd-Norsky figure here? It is 54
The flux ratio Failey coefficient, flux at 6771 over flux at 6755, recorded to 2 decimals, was 0.99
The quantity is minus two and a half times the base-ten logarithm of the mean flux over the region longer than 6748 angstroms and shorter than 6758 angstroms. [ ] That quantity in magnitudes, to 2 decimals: -5.35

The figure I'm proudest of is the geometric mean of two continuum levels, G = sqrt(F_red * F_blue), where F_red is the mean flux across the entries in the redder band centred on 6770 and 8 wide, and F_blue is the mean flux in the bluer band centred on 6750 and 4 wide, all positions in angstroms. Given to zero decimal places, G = 144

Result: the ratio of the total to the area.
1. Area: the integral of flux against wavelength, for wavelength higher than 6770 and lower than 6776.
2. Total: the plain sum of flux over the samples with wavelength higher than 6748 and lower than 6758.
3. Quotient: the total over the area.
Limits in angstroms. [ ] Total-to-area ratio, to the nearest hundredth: 0.81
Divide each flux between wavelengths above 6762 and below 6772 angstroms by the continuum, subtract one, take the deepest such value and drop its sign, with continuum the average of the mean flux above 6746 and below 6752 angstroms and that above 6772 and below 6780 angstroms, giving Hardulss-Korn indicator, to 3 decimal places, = 0.055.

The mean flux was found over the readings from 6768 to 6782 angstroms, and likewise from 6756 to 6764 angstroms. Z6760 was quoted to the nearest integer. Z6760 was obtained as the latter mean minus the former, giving -10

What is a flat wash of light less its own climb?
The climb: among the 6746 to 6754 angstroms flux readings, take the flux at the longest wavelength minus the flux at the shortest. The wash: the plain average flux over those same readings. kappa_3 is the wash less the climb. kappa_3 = 155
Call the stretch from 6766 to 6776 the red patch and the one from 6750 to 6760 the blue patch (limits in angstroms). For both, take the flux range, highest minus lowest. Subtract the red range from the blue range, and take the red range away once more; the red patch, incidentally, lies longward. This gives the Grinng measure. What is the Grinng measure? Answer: -20.4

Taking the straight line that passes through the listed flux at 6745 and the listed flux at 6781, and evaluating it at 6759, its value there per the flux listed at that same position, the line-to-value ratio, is 1.02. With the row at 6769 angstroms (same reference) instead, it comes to 0.91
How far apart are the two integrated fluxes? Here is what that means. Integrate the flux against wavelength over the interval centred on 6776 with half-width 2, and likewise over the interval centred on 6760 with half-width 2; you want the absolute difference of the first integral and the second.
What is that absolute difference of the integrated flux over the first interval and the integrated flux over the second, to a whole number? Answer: 61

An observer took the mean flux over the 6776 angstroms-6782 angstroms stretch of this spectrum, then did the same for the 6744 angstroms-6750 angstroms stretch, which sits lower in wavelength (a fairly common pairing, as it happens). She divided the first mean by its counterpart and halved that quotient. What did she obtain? 0.520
